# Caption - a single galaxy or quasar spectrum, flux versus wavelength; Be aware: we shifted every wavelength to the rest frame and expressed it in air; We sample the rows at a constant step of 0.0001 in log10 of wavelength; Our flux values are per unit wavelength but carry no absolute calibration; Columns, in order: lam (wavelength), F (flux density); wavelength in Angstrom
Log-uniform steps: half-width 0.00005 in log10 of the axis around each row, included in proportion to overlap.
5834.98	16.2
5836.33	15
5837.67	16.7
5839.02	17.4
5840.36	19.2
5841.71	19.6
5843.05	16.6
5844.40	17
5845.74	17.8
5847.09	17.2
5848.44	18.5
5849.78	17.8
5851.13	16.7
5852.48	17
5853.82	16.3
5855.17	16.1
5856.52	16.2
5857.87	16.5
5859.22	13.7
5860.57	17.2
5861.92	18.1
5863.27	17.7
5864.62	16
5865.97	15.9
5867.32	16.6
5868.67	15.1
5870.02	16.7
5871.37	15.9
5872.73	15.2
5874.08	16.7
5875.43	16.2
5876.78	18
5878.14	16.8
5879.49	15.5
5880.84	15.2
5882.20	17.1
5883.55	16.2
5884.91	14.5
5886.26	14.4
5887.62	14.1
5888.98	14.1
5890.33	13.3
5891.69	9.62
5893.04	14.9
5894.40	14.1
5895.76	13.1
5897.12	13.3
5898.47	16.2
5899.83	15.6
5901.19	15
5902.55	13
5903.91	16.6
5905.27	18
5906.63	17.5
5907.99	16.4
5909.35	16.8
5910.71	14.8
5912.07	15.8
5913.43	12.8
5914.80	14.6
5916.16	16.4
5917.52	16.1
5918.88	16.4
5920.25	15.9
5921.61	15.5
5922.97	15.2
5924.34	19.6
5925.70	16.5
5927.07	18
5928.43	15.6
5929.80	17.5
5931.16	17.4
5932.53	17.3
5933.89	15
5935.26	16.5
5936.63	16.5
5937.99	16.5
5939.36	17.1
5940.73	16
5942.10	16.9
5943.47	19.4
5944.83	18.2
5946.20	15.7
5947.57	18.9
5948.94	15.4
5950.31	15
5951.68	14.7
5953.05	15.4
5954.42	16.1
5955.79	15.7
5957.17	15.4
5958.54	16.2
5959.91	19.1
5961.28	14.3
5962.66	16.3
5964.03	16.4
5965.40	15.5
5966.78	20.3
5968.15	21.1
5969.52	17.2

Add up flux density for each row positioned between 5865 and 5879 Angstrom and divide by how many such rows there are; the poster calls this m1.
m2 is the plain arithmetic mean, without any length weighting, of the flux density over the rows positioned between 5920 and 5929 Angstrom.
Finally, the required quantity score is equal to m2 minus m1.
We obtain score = 0.3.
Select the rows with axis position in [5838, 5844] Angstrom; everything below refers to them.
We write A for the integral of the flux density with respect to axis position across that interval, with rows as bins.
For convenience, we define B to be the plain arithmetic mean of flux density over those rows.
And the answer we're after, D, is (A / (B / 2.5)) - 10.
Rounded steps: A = 108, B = 18.2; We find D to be 4.9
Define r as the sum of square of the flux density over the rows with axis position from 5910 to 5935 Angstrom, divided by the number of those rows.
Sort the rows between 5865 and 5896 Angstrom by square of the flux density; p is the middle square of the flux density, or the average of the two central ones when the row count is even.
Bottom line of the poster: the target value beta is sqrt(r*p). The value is 246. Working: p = 231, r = 262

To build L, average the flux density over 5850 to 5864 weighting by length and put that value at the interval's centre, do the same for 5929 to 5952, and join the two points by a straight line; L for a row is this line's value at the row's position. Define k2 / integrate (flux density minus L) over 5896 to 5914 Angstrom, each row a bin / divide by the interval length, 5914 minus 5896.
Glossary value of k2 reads -1.2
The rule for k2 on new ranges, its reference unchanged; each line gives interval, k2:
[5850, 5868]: -0.1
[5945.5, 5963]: -0.7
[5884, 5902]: -2.6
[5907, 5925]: -0.8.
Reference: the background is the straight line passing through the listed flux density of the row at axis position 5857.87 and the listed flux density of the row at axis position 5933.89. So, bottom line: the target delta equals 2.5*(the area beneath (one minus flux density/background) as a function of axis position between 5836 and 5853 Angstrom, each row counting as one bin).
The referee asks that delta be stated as -1.8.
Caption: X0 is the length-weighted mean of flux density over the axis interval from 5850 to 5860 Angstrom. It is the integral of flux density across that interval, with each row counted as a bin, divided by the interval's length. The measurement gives 16.15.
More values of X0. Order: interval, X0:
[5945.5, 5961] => 16.10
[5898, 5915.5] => 15.61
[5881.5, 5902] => 14.36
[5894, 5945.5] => 16.15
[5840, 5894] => 16.15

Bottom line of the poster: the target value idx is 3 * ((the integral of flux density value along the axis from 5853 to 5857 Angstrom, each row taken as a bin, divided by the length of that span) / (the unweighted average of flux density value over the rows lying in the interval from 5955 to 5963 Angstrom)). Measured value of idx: 3.02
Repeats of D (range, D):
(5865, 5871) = 5.0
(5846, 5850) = 0.0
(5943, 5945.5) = -3.7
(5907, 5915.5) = 11.4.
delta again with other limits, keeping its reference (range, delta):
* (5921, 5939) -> -4.9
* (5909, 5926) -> -1.5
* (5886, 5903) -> 5.0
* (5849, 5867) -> -0.2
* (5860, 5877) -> -0.6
